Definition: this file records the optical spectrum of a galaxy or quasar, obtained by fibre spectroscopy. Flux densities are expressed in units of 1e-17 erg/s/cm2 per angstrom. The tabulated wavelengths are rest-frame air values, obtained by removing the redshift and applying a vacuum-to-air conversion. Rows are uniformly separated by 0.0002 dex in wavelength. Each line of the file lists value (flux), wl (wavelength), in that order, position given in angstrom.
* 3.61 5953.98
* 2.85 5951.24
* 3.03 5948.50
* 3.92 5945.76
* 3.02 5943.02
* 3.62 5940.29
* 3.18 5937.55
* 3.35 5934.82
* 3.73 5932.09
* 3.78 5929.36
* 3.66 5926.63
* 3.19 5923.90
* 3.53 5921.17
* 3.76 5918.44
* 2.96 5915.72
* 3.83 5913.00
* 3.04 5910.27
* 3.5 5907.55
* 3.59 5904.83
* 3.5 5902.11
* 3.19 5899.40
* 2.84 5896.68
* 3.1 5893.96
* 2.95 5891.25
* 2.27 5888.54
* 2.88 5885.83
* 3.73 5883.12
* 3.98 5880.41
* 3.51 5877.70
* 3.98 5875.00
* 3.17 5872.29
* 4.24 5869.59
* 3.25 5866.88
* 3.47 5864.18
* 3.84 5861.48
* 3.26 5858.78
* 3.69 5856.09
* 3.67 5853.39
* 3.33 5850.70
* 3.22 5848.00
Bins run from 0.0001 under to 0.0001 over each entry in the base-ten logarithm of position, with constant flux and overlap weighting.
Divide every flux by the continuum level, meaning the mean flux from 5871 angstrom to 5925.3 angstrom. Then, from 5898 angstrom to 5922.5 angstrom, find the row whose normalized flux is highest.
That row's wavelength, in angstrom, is 5913.00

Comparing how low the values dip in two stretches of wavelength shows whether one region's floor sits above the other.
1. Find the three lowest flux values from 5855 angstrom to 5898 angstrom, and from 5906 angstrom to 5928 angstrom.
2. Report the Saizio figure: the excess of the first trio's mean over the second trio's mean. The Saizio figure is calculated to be -0.4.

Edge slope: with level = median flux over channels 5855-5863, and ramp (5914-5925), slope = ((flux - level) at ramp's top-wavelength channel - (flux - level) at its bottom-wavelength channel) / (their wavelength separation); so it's 0.028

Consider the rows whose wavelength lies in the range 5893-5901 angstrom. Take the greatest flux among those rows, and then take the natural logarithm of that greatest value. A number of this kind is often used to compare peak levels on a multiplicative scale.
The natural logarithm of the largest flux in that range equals 1.16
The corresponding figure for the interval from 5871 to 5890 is 1.38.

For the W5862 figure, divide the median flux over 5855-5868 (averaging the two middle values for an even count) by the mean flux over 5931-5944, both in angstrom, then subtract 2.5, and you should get -1.47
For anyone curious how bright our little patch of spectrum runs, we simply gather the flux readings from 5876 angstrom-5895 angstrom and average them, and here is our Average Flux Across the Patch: 3.2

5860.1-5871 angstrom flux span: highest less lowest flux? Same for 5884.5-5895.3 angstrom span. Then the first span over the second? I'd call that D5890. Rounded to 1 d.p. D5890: 1.2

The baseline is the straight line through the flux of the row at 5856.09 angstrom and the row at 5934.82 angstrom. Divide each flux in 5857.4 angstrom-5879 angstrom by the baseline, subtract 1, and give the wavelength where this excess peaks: 5869.59 angstrom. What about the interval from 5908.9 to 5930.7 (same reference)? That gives 5929.36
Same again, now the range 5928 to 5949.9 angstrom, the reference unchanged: 5945.76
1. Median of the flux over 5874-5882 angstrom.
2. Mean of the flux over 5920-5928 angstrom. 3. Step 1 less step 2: 0.5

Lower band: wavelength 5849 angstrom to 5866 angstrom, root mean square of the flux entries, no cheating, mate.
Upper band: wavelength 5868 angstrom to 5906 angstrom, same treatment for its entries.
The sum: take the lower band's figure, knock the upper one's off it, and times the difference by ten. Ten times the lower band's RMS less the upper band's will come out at 1.6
